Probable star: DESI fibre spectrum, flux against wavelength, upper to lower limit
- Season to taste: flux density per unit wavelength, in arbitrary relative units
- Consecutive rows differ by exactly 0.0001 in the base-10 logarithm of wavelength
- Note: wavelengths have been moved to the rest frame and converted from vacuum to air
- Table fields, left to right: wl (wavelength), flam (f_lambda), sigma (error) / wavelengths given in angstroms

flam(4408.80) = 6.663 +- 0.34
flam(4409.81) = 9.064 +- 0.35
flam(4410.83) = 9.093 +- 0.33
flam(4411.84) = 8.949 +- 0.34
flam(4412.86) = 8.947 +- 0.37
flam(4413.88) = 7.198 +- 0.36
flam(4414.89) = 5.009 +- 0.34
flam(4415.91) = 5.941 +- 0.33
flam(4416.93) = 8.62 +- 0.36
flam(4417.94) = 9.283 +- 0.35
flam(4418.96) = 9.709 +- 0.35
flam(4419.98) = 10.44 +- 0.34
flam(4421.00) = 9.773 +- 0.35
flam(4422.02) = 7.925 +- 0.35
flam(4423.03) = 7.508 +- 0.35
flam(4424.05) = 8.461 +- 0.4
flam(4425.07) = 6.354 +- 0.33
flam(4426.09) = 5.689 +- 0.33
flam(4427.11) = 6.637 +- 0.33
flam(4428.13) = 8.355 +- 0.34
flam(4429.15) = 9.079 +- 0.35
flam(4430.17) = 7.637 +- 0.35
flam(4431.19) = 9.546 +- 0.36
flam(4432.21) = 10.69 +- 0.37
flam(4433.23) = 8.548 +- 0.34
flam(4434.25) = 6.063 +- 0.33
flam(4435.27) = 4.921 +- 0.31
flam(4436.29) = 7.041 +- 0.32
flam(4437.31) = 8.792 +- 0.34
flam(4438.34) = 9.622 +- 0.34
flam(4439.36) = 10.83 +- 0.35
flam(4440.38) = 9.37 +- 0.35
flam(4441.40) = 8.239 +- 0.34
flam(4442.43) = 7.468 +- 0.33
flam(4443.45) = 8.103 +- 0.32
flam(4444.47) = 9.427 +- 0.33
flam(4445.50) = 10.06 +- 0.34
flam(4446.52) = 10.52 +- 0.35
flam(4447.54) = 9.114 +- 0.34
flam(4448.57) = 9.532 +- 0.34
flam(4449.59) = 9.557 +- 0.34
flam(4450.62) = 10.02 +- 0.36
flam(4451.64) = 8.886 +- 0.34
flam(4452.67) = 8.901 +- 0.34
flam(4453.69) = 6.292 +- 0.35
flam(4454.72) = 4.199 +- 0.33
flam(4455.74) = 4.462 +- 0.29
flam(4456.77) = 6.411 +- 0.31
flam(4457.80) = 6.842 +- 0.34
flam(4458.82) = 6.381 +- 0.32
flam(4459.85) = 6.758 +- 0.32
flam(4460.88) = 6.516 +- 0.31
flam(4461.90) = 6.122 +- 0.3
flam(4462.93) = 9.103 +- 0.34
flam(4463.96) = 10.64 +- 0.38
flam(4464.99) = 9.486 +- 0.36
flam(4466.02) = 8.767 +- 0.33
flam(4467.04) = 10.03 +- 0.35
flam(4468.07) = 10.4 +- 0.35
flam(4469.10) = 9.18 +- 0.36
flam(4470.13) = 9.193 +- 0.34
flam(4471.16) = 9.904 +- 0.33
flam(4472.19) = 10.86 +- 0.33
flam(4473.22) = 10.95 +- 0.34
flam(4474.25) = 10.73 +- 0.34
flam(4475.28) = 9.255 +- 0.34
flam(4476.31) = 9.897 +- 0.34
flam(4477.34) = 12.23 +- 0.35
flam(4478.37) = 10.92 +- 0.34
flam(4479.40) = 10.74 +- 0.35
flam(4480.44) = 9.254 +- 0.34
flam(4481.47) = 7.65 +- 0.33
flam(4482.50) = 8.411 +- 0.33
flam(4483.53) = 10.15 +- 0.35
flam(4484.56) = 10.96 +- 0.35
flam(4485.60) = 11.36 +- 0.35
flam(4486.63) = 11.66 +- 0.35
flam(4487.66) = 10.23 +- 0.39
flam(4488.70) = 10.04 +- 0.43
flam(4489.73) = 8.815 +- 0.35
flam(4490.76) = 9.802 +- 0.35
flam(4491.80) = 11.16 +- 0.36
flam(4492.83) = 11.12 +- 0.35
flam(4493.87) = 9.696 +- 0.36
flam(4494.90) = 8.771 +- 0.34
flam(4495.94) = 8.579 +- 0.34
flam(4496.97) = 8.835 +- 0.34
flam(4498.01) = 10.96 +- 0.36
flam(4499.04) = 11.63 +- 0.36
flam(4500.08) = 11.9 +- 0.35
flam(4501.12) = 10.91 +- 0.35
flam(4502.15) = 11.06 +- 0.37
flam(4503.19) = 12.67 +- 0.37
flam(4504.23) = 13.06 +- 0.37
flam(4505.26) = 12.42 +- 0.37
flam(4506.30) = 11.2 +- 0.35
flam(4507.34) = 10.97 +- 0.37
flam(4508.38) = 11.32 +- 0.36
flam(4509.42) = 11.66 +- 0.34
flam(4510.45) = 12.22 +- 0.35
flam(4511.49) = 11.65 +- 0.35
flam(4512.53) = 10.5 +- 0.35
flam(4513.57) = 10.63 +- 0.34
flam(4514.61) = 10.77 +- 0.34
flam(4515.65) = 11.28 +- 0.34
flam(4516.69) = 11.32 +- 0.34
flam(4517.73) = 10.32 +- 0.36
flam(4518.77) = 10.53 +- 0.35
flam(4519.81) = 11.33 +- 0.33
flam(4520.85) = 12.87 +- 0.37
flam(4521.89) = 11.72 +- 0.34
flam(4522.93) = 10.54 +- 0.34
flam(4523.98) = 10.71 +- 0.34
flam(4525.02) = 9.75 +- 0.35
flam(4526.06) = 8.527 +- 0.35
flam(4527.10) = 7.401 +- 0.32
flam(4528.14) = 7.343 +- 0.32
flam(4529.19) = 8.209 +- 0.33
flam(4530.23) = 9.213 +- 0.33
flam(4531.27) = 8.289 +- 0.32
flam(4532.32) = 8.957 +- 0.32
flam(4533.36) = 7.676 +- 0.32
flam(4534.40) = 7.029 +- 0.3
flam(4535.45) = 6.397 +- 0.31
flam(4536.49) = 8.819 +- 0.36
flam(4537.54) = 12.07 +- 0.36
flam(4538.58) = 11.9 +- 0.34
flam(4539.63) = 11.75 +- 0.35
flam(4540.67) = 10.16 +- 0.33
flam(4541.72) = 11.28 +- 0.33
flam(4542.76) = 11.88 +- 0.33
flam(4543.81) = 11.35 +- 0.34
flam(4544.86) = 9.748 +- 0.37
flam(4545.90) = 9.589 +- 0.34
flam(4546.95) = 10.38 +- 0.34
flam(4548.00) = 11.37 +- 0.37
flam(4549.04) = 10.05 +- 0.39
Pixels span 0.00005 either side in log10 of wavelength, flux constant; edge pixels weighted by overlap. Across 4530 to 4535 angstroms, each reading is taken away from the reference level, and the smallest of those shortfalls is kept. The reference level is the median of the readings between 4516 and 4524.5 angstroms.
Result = 1.8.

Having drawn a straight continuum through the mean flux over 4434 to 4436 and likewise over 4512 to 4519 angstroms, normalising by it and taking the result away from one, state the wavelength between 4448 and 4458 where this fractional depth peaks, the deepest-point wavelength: 4454.72 angstroms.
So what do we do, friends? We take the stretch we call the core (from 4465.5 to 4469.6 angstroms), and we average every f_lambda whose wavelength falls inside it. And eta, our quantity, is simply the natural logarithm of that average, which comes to 2.26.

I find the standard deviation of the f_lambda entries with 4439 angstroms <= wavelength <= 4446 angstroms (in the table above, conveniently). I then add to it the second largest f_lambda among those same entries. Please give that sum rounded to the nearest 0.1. 11.2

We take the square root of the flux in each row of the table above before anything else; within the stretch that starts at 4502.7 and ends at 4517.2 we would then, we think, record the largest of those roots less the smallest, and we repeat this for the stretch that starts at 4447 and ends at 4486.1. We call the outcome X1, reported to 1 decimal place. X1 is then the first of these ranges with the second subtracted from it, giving -1.1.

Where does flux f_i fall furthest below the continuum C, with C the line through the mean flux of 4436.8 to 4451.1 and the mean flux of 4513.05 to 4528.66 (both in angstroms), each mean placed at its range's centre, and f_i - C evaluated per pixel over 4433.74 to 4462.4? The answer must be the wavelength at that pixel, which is 4454.72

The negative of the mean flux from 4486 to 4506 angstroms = -10.7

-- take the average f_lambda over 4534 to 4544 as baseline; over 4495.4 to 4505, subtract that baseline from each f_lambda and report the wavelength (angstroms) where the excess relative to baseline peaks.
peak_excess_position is 4504.23 angstroms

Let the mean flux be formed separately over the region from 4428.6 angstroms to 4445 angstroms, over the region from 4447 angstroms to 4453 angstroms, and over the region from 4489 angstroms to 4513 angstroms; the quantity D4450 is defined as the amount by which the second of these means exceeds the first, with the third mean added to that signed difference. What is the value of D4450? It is 11.8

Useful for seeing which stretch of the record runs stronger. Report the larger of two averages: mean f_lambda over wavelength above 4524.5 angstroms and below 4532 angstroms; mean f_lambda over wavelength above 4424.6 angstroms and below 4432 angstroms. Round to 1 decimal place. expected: 8.4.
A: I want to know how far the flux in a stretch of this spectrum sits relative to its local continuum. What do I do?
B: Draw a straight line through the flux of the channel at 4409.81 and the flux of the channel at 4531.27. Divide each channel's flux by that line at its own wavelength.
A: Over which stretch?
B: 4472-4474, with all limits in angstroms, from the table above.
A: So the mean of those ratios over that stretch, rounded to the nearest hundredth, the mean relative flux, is 1.26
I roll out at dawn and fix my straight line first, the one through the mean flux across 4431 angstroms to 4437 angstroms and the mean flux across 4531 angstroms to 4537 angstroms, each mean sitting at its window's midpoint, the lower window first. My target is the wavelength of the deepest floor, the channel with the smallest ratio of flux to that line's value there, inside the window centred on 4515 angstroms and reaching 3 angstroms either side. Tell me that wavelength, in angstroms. 4517.73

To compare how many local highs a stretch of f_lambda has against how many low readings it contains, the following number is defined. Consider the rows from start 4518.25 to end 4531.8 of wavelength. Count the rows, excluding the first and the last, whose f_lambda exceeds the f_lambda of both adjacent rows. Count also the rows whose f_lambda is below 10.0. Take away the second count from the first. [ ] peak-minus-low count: -4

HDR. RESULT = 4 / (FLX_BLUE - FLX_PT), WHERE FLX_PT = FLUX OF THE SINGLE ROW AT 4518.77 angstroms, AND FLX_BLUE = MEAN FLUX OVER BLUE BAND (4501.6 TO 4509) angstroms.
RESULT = 3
